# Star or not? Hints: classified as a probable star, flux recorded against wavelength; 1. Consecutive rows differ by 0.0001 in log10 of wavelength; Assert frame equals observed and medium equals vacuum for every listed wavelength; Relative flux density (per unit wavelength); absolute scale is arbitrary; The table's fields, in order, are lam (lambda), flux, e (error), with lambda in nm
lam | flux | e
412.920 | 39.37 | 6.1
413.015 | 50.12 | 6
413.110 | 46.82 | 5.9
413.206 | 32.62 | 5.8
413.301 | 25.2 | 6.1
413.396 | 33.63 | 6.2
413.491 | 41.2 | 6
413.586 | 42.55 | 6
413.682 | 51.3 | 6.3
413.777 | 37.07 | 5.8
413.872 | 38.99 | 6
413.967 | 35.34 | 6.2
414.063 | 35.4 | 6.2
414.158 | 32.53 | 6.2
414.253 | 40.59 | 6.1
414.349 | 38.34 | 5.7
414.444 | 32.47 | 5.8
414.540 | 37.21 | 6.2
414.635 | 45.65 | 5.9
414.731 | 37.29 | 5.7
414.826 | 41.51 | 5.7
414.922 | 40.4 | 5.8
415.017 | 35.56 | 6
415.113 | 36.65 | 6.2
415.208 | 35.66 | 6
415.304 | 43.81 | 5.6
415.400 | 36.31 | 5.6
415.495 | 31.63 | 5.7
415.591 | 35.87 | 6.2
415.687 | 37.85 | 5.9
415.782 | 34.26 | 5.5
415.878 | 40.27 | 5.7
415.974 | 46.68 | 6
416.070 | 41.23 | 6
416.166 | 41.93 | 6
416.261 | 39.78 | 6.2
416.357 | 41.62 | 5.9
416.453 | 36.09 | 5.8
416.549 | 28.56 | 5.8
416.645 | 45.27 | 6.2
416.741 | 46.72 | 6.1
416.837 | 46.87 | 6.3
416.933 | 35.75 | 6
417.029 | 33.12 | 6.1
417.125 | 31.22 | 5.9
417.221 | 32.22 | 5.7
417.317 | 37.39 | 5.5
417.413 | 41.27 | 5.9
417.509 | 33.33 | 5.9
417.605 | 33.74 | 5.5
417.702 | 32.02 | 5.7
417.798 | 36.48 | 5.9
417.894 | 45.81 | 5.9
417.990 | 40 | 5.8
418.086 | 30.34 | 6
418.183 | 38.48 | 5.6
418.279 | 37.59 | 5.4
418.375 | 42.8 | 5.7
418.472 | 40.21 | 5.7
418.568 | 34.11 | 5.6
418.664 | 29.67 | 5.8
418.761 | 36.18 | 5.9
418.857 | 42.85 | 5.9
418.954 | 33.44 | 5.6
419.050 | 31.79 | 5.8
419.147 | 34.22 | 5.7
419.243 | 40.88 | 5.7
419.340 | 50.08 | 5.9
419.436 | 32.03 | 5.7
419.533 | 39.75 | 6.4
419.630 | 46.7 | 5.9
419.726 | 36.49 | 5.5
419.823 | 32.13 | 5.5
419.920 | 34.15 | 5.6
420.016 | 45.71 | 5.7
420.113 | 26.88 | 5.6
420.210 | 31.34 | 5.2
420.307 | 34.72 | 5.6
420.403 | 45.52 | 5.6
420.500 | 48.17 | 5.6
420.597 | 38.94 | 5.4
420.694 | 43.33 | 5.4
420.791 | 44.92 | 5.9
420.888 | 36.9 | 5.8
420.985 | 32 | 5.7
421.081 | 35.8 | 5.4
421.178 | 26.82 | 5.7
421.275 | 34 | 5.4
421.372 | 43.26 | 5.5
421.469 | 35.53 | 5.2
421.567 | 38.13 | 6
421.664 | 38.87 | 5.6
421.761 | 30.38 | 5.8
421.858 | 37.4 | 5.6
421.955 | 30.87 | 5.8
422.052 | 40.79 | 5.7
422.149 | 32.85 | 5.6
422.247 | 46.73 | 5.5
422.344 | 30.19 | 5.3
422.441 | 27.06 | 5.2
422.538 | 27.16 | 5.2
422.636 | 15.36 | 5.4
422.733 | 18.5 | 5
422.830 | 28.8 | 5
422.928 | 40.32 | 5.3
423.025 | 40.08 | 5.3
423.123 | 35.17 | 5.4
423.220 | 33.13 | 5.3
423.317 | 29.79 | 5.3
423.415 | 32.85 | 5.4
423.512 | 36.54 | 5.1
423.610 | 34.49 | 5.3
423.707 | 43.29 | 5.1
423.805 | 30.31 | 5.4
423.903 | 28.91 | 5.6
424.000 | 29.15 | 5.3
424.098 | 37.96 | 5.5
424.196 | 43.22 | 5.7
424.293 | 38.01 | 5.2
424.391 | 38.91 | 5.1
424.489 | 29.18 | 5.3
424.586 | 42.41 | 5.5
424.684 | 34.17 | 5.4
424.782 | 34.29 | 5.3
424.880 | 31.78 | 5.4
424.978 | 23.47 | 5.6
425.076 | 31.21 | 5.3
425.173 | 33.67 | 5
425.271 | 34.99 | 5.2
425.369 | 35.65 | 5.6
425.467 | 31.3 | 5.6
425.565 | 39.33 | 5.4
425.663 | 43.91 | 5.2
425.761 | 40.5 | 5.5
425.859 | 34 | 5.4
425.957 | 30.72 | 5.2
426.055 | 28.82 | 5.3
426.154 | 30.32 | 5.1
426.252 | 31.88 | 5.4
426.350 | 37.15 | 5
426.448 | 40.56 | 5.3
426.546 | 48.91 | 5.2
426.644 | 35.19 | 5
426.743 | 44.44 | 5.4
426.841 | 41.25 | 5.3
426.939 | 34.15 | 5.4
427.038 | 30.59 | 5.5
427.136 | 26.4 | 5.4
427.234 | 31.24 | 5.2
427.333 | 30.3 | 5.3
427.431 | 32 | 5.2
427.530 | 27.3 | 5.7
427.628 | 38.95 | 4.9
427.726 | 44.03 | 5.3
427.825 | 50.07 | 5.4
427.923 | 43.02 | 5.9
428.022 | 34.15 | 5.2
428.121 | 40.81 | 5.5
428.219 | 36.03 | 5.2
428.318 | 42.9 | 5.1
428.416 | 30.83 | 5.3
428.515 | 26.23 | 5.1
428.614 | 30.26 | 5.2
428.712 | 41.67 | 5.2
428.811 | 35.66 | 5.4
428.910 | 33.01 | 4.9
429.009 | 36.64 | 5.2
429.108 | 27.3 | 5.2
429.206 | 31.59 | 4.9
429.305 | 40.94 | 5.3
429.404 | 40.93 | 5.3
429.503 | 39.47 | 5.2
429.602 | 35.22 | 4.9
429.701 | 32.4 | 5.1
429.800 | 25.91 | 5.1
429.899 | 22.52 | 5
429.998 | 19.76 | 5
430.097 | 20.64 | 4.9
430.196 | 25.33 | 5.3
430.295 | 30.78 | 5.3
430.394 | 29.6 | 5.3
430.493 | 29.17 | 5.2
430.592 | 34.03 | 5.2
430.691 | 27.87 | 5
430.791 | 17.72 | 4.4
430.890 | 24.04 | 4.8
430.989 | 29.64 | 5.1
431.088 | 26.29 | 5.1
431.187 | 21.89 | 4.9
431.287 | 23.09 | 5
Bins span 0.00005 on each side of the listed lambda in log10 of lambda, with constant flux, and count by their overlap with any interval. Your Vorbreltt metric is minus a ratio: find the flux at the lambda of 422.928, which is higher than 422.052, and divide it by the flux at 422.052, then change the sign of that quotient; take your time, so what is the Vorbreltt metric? -0.99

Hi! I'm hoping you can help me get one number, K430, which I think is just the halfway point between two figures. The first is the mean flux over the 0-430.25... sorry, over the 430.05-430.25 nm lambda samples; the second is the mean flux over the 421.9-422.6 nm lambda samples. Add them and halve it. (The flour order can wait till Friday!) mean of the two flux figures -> 28.3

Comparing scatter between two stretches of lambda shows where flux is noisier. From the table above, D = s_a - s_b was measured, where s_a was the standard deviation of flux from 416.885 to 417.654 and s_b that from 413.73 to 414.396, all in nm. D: 0.6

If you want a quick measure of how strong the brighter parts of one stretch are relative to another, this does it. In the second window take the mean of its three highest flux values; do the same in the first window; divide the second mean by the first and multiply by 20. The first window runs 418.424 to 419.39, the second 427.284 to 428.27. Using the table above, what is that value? 20.5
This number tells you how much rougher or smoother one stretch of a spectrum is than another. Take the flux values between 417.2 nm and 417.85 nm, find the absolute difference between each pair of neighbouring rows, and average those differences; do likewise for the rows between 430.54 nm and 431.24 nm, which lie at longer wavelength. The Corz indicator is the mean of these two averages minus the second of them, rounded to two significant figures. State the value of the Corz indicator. -1.0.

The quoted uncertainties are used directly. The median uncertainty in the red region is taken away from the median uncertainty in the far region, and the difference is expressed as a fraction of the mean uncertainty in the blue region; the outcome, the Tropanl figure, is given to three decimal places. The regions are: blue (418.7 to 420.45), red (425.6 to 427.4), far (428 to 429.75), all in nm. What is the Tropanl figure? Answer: -0.018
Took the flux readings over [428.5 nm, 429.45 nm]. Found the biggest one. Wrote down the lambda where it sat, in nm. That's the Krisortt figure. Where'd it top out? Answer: 428.712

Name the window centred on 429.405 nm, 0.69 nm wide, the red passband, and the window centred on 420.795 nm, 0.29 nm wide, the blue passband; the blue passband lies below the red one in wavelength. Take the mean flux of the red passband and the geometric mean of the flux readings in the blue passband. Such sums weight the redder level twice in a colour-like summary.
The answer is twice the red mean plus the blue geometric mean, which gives 112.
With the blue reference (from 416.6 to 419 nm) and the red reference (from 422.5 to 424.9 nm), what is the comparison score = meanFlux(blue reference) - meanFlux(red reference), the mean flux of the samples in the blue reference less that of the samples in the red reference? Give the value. 4.1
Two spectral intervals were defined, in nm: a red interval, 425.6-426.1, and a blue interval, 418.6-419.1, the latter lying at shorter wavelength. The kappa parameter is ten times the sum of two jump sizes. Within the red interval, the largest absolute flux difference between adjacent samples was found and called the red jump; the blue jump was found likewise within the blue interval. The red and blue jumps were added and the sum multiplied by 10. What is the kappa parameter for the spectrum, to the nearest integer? 159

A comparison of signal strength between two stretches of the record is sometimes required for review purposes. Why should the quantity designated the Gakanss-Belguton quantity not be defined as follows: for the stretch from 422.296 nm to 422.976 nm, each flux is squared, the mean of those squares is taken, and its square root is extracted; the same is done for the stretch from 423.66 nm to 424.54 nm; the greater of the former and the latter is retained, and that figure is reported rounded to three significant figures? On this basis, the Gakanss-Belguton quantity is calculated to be 35.9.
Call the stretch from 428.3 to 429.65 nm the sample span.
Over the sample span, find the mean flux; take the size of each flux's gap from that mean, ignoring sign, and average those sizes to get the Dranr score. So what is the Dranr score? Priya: 4.6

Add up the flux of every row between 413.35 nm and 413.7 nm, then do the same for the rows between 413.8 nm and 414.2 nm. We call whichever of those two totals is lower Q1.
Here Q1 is 142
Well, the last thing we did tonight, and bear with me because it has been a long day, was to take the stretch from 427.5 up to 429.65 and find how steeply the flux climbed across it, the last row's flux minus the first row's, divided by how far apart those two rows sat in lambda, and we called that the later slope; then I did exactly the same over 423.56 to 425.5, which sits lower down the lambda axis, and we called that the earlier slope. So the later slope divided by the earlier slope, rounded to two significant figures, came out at -2.2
